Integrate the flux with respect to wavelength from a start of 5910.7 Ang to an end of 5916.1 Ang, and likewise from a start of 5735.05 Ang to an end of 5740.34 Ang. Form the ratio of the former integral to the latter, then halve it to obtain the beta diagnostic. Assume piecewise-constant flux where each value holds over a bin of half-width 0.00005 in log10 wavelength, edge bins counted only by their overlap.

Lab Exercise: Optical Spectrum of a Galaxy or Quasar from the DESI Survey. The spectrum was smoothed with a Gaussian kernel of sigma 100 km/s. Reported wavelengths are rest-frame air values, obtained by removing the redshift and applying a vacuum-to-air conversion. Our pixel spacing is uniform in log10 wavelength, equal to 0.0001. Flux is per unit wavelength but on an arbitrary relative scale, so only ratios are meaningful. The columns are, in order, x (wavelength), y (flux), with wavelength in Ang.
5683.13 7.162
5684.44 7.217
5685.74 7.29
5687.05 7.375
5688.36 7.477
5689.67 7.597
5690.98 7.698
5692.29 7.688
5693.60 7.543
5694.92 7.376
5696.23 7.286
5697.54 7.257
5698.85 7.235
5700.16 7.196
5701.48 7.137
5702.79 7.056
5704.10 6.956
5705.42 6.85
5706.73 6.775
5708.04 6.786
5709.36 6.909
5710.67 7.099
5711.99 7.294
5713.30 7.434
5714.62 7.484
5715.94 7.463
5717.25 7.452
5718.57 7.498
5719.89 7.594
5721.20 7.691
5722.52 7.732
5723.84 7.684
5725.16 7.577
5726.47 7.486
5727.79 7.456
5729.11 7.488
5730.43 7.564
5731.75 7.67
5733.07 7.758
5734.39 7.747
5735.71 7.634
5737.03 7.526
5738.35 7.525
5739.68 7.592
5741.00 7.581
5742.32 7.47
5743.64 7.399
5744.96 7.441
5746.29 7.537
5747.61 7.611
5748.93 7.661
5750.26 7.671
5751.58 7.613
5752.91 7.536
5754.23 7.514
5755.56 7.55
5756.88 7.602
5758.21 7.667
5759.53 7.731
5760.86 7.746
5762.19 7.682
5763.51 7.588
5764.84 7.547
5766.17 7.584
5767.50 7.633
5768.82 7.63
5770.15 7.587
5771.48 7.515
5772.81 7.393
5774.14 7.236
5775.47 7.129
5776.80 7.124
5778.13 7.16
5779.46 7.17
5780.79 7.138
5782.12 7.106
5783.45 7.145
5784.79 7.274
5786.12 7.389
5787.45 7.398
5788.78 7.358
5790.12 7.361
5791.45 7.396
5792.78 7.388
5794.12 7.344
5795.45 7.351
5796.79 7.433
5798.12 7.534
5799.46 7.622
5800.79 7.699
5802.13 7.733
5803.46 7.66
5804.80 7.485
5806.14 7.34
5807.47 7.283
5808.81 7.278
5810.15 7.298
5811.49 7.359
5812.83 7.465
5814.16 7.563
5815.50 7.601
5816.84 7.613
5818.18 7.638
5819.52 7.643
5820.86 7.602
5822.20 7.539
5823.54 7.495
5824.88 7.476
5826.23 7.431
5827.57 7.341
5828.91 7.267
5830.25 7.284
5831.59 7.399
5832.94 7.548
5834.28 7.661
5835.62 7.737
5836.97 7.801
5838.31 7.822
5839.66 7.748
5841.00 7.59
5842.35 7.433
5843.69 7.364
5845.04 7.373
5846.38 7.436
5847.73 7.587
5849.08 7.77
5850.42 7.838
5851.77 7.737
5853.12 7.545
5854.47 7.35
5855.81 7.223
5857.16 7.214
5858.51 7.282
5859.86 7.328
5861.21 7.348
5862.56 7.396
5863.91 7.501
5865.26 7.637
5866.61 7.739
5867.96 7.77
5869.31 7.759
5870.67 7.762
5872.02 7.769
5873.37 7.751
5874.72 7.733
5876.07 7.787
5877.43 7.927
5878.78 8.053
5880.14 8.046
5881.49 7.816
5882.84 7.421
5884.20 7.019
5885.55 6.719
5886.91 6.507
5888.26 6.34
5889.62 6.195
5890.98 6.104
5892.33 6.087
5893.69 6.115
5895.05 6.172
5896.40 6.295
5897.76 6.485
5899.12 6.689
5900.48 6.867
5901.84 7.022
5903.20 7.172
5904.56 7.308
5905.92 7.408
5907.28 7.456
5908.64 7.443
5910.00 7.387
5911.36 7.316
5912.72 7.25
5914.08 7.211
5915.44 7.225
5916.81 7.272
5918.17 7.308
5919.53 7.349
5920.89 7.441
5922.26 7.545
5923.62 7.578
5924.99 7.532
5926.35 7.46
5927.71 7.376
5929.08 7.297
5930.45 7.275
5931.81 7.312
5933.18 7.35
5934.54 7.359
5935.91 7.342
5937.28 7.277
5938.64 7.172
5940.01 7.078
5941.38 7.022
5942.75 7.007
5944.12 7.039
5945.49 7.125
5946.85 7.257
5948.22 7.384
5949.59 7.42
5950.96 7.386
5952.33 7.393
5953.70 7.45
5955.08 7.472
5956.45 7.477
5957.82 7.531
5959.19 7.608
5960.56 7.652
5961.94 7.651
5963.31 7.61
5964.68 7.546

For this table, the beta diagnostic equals 0.49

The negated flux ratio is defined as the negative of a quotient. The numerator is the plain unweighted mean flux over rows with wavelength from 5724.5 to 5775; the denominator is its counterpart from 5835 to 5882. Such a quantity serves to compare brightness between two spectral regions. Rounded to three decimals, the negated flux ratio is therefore -0.993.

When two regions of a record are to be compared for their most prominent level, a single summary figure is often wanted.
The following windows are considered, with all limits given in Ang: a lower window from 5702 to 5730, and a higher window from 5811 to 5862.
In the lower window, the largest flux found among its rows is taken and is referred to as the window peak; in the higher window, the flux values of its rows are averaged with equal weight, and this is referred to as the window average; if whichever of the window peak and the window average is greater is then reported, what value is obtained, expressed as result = 7.73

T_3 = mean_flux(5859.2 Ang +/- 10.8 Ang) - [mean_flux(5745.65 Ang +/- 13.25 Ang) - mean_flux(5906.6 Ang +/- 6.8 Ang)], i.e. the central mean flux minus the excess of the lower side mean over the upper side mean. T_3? 7.2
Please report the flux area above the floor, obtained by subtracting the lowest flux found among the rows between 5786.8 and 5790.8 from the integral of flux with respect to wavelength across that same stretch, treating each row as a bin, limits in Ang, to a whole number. 22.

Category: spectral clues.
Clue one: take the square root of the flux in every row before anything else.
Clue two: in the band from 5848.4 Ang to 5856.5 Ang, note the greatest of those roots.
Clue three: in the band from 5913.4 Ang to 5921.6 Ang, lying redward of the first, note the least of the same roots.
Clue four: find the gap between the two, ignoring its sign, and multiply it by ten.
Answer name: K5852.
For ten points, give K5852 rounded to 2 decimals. 1.14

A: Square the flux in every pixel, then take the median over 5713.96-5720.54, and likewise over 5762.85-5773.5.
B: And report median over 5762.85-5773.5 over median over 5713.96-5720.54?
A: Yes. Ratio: 1.03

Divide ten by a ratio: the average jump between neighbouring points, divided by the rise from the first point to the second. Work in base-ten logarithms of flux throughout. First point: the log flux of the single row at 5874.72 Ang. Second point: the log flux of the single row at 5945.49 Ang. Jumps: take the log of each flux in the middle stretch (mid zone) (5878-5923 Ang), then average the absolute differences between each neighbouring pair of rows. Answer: -47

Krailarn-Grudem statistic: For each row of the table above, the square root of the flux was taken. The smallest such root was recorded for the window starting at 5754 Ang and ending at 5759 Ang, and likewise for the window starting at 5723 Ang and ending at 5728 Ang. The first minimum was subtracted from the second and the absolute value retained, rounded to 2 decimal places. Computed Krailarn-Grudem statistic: 0.01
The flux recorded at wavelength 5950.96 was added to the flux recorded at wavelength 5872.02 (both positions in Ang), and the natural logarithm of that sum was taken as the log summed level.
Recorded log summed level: 2.72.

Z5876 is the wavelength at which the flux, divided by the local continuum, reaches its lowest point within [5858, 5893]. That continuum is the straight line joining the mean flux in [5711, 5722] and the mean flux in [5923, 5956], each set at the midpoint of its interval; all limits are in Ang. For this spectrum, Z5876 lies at 5892.33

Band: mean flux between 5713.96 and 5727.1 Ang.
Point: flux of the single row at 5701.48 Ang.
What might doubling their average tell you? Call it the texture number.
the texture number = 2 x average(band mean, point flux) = 14.7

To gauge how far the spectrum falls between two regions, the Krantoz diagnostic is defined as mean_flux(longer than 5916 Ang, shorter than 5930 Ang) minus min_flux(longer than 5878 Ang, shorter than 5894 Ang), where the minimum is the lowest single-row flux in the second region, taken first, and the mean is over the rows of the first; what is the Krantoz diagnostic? 1.3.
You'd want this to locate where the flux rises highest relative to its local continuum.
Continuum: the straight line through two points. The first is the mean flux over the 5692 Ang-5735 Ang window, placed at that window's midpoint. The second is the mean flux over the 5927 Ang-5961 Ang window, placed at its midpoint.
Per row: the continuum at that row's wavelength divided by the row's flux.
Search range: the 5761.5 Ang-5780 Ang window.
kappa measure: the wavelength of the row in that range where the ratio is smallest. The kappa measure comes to 5762.19 Ang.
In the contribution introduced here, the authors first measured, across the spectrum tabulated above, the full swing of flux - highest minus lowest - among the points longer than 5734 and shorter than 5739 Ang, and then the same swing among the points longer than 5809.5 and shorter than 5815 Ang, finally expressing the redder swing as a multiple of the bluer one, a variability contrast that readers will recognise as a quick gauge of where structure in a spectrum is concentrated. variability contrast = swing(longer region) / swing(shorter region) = 1.2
